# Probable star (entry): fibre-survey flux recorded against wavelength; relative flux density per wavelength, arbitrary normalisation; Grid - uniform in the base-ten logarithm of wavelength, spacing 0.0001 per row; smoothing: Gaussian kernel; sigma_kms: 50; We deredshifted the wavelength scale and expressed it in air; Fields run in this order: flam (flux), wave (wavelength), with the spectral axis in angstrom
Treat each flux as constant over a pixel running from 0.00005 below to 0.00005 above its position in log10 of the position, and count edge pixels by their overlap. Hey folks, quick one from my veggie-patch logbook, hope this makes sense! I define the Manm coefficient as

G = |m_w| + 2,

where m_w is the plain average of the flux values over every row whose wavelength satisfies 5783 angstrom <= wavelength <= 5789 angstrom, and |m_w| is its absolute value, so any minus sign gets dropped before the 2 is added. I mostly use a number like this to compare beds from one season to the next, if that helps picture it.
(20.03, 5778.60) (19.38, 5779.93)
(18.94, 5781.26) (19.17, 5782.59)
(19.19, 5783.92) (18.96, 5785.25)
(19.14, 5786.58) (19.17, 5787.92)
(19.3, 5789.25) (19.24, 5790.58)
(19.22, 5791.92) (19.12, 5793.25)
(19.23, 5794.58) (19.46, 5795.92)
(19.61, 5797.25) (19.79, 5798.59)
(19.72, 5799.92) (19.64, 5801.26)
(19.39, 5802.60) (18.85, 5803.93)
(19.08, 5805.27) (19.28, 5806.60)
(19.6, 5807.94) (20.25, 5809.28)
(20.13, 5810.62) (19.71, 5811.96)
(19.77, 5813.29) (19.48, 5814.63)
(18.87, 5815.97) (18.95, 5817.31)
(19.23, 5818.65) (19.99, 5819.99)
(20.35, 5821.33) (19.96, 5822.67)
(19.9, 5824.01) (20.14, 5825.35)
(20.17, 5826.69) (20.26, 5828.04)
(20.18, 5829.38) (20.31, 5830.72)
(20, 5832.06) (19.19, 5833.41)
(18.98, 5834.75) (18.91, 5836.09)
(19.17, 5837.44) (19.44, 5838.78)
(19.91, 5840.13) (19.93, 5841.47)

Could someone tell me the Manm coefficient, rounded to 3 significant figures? 21.1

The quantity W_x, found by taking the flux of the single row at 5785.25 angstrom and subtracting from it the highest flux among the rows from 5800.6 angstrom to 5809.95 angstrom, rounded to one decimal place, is -1.3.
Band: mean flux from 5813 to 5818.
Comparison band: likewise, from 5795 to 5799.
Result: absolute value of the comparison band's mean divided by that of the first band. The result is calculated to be 1.018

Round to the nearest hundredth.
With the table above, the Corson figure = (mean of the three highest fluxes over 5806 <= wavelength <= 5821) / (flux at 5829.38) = 1.00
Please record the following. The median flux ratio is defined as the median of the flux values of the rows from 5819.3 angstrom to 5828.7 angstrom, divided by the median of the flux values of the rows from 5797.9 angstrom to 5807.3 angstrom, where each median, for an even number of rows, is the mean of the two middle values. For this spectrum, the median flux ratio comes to 1.04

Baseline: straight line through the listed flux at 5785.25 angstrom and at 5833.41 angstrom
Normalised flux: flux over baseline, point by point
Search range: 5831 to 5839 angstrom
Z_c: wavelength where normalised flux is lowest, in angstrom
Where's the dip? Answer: 5836.09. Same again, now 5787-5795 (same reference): 5793.25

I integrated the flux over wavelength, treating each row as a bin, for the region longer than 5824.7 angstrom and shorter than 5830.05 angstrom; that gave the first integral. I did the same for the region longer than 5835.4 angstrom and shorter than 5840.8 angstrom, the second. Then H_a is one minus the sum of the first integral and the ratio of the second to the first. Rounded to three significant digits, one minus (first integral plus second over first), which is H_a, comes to -108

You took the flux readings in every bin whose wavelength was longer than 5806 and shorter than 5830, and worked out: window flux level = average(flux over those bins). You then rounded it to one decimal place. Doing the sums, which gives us 19.8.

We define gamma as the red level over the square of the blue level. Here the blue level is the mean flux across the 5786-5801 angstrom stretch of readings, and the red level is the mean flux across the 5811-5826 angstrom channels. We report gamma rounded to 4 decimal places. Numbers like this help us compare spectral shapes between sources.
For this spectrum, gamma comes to 0.0525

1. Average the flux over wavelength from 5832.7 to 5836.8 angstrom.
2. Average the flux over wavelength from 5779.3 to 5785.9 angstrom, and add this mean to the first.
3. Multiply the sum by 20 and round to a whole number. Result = 763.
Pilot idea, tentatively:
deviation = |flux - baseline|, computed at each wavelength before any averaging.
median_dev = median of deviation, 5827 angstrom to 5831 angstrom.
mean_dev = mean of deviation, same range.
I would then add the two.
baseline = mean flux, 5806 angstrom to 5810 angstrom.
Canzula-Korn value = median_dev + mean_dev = 1.1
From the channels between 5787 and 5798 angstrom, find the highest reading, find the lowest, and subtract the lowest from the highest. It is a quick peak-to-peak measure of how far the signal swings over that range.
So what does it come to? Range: 0.49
